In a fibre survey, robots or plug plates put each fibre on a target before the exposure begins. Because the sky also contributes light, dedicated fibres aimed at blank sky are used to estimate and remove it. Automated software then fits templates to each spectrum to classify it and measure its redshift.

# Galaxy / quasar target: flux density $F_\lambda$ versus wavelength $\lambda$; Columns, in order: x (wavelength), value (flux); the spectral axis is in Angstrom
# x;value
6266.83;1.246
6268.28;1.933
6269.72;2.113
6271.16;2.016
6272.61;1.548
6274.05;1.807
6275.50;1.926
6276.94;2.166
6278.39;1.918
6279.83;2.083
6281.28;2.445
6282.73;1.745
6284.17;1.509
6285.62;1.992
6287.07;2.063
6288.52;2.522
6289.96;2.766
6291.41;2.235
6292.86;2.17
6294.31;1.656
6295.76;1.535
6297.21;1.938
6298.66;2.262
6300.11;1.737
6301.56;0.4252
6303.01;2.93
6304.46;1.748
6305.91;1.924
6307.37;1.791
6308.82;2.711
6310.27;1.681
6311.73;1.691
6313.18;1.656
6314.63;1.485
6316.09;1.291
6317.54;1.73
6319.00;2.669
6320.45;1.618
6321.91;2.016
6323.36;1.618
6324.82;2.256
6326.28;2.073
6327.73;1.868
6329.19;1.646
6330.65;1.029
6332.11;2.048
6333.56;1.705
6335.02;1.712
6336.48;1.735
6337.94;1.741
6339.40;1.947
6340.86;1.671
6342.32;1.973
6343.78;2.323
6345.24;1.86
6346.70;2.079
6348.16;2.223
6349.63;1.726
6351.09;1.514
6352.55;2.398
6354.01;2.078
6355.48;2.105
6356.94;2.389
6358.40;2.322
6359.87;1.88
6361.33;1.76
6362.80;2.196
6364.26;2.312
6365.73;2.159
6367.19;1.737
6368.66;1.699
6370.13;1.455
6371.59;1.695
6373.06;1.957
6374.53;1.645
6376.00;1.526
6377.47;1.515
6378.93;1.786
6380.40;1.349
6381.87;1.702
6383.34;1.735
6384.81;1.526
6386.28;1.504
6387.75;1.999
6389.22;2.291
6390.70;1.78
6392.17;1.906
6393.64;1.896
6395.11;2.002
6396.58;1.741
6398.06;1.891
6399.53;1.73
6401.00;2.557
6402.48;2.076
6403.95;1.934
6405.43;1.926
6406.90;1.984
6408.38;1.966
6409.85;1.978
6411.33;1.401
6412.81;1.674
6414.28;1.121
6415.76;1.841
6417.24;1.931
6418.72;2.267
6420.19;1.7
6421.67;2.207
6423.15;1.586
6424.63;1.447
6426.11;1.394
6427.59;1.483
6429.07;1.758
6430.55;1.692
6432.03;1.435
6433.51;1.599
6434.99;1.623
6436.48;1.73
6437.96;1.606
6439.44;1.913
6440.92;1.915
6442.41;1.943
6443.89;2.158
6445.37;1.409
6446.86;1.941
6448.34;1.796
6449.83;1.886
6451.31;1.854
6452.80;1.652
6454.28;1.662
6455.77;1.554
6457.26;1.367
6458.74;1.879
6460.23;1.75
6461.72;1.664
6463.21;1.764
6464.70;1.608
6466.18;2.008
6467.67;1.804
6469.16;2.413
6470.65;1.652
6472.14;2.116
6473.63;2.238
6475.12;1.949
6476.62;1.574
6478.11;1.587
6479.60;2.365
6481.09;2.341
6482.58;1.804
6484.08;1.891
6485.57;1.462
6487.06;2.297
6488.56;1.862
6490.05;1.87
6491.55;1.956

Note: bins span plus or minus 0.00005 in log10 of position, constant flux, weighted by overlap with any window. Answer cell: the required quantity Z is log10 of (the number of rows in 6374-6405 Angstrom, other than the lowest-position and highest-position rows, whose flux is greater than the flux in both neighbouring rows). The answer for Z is 0.85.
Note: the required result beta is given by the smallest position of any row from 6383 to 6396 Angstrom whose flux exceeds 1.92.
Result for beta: 6387.75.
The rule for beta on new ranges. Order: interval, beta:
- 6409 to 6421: 6409.85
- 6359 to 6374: 6362.80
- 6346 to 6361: 6346.70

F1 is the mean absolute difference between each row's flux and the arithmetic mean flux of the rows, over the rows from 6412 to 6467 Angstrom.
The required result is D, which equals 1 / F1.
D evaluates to 5.3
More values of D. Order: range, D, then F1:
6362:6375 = 4.0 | 0.25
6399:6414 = 5.2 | 0.19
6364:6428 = 4.3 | 0.23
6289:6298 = 2.9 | 0.34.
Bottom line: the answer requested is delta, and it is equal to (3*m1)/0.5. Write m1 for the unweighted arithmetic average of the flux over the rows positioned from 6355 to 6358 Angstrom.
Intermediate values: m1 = 2.2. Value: 13.5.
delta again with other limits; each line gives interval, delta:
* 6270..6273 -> 10.7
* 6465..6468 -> 11.4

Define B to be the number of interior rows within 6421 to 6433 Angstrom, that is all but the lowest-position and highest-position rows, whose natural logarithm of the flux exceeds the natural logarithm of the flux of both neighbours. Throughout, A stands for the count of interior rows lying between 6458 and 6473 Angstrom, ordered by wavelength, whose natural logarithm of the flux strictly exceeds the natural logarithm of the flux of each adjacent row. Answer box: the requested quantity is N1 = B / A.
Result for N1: 0.3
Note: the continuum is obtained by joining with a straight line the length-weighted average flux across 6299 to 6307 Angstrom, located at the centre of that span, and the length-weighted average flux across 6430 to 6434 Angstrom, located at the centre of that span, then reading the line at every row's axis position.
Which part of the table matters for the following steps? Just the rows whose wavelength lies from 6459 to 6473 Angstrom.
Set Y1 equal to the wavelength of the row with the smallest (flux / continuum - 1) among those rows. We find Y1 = 6464.70 Angstrom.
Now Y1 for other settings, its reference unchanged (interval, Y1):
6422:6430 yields 6426.11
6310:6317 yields 6316.09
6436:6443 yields 6437.96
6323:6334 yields 6330.65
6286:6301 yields 6295.76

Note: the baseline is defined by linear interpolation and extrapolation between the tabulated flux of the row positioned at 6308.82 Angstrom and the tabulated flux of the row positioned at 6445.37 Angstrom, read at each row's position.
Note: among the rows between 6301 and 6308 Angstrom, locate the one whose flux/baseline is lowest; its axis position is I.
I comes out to 6301.56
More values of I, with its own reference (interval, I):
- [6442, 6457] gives 6445.37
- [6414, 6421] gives 6414.28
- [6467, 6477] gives 6470.65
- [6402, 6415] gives 6414.28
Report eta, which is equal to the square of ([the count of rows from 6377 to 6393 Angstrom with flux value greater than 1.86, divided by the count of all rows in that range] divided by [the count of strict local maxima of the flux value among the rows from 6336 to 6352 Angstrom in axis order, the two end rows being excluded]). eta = 0.008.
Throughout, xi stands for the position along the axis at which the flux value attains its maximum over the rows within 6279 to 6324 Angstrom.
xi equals 6303.01 Angstrom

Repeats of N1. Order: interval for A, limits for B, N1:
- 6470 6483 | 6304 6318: 1.5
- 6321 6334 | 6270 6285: 1.0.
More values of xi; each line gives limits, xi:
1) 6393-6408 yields 6401.00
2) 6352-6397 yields 6352.55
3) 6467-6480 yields 6469.16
